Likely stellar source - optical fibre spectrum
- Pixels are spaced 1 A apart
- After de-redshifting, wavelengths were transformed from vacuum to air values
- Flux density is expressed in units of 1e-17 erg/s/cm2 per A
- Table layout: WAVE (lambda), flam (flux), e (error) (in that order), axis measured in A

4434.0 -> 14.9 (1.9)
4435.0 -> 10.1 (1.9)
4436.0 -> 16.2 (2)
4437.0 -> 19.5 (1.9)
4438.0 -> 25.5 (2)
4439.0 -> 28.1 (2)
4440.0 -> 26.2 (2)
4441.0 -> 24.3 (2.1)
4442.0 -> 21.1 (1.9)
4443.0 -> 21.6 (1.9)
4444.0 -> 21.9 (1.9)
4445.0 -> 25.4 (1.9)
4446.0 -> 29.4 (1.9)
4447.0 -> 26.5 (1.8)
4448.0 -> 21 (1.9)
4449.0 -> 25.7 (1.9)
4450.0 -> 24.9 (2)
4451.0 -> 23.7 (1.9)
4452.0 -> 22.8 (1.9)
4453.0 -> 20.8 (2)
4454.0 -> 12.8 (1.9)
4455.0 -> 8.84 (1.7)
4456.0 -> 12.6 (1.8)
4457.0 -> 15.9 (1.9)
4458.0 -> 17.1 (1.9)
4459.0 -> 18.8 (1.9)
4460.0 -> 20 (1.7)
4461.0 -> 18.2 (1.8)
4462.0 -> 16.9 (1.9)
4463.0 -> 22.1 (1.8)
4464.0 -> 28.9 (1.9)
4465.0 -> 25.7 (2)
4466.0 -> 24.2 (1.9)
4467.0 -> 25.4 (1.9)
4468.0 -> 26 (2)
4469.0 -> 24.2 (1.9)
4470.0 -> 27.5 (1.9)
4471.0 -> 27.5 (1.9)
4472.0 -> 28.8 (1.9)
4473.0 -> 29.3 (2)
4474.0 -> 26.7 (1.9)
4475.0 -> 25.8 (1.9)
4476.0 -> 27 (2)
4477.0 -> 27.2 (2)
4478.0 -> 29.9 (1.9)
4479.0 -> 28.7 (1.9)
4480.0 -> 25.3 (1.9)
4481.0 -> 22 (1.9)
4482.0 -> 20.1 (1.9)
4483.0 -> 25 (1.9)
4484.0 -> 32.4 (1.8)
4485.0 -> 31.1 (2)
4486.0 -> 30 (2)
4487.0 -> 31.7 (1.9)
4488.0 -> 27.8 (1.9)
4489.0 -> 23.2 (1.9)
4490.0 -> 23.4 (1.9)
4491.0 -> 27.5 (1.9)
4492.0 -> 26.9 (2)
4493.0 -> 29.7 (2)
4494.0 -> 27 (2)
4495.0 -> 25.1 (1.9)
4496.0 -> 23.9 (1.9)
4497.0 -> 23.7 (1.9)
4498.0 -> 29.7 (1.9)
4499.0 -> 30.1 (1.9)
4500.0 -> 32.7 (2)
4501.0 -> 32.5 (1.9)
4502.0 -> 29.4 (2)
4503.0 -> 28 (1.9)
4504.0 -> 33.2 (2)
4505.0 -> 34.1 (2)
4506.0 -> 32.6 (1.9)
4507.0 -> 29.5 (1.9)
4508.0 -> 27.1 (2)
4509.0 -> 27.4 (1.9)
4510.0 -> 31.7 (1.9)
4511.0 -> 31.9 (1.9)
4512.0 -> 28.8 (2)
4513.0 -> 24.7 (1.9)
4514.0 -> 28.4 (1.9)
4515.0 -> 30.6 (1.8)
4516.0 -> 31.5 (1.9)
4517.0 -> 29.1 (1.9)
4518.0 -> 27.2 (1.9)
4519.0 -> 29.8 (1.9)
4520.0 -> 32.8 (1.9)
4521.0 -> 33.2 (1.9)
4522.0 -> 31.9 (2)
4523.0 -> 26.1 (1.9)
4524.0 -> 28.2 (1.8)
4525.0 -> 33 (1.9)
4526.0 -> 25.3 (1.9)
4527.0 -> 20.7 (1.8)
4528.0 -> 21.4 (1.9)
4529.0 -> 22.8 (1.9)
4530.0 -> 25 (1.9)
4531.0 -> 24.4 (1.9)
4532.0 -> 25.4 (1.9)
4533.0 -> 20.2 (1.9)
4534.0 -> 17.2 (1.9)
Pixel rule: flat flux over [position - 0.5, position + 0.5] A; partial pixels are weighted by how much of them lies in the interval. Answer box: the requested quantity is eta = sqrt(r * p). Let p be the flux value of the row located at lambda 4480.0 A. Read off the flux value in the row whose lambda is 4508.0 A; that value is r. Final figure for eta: 26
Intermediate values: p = 25.3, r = 27.1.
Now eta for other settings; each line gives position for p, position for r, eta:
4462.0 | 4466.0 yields 20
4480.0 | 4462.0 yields 21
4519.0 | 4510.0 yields 31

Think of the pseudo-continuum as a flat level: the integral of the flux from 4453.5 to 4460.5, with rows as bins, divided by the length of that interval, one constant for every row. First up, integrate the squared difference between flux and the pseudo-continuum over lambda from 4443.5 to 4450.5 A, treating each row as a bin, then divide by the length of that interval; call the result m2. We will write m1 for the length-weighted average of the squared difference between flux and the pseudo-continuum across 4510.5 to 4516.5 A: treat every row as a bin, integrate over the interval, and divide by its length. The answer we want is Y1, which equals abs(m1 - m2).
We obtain 103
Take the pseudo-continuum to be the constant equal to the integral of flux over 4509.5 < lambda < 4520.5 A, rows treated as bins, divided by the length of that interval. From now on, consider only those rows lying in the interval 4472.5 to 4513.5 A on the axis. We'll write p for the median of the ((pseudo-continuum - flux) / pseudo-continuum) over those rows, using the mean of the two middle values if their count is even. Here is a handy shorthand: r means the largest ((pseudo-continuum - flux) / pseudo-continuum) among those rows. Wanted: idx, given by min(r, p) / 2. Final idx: 0.03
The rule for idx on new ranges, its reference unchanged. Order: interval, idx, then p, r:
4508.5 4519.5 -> 0.01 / 0.02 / 0.2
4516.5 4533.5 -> 0.06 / 0.12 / 0.3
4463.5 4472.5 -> 0.06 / 0.12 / 0.2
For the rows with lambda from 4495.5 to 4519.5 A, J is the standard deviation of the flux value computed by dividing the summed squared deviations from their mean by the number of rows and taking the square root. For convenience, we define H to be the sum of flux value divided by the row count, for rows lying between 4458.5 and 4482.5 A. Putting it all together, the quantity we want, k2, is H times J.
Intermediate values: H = 25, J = 2.8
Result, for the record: 69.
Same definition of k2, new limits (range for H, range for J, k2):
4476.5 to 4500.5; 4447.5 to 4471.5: 141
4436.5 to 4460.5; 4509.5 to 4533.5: 85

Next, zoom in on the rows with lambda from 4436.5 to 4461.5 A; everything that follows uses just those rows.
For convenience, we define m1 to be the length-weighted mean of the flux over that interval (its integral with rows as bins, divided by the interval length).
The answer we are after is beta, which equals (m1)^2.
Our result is 454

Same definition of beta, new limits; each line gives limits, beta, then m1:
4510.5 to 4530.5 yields 791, 28.1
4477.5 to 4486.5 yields 738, 27.2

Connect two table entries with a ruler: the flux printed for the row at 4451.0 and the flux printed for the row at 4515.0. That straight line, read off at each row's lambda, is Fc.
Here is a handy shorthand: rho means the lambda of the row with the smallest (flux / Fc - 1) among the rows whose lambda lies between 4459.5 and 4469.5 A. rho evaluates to 4462.0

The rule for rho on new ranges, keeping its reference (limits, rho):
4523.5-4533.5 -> 4533.0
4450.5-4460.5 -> 4455.0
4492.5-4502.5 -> 4497.0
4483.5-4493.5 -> 4489.0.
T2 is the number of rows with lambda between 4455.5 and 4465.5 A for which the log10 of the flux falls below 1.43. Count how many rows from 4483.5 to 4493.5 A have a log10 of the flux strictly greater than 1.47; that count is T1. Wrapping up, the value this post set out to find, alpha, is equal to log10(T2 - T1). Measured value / 0.60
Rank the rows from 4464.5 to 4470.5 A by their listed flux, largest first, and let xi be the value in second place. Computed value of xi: 26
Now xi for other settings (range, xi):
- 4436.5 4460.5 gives 28.1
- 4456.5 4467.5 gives 25.7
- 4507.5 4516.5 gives 31.7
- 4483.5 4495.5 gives 31.7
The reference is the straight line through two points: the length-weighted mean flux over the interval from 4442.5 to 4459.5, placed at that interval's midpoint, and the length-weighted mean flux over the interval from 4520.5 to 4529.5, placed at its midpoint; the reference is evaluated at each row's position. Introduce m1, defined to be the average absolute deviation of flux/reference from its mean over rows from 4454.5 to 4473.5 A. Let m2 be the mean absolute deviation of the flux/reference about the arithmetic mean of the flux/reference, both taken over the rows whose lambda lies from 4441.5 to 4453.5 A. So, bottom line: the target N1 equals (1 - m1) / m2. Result 7.2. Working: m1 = 0.214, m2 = 0.109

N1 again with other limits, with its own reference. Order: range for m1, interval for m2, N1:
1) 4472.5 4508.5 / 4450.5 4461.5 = 5.2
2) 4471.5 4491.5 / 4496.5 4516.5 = 9.9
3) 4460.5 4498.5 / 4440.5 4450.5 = 8.4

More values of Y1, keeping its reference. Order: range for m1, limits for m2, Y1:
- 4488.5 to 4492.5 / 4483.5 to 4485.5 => 170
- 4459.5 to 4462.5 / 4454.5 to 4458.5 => 1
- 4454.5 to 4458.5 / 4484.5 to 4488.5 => 215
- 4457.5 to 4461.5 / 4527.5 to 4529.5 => 36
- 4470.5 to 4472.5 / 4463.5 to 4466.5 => 42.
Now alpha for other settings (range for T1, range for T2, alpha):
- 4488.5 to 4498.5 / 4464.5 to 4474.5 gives 0.60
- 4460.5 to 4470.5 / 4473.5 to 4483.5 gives 0.78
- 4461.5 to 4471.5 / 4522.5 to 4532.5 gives 0.90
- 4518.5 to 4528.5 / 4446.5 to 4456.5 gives 0.70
